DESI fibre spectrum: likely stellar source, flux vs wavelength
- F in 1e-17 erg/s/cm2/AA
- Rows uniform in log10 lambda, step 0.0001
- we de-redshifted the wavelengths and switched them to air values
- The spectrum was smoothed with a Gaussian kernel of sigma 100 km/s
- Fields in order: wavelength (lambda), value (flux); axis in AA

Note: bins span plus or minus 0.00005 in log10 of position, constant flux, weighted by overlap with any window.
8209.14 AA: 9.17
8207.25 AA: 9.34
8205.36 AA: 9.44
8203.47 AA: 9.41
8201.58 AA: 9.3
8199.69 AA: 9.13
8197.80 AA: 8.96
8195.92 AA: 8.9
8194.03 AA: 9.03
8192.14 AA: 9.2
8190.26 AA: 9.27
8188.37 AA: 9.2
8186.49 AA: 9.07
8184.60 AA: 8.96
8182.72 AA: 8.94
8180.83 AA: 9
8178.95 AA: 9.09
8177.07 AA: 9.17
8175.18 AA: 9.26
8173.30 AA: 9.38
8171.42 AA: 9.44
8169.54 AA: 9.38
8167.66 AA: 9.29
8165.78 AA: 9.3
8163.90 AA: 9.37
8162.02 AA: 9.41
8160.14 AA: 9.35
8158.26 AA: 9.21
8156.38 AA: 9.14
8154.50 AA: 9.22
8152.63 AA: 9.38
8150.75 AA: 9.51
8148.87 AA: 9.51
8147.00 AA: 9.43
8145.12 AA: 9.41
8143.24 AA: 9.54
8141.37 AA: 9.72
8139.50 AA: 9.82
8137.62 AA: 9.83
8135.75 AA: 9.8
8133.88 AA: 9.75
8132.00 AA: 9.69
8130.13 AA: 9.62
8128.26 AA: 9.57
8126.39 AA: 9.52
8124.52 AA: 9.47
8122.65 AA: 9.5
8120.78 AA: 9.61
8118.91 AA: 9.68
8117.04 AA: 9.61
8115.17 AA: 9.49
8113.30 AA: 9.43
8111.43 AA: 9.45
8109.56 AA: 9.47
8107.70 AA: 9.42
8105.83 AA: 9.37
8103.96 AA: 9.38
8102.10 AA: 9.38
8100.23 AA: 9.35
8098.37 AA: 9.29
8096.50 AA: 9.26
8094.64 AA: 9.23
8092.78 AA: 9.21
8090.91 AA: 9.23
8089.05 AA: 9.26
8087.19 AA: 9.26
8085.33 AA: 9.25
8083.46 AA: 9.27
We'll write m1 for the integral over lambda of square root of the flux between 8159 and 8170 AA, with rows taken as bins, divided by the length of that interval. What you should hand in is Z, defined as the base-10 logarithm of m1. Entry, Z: 0.485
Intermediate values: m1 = 3.06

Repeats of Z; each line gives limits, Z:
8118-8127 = 0.490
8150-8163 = 0.485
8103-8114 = 0.487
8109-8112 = 0.488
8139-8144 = 0.494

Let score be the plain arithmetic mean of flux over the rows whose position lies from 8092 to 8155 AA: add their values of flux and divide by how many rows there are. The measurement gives 9.50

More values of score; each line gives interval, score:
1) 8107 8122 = 9.52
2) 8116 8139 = 9.64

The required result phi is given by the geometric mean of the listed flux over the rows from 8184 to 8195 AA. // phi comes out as 9.12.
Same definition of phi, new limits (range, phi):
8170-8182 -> 9.22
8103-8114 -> 9.42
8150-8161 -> 9.30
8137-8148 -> 9.62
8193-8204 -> 9.12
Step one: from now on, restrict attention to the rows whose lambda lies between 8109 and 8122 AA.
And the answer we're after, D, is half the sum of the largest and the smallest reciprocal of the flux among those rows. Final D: 0.105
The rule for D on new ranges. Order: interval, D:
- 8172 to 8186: 0.109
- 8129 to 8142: 0.103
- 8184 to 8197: 0.110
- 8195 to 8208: 0.109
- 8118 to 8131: 0.104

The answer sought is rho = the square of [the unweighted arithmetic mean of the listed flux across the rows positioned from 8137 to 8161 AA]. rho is 90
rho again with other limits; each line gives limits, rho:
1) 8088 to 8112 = 87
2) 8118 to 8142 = 93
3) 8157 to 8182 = 86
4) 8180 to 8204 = 83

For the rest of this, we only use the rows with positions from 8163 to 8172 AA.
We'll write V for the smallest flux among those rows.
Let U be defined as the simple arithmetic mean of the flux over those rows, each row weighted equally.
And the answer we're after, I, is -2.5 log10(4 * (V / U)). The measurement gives -1.50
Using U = 9.4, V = 9.29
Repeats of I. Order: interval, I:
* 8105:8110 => -1.50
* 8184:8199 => -1.48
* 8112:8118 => -1.50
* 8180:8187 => -1.50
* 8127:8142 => -1.49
